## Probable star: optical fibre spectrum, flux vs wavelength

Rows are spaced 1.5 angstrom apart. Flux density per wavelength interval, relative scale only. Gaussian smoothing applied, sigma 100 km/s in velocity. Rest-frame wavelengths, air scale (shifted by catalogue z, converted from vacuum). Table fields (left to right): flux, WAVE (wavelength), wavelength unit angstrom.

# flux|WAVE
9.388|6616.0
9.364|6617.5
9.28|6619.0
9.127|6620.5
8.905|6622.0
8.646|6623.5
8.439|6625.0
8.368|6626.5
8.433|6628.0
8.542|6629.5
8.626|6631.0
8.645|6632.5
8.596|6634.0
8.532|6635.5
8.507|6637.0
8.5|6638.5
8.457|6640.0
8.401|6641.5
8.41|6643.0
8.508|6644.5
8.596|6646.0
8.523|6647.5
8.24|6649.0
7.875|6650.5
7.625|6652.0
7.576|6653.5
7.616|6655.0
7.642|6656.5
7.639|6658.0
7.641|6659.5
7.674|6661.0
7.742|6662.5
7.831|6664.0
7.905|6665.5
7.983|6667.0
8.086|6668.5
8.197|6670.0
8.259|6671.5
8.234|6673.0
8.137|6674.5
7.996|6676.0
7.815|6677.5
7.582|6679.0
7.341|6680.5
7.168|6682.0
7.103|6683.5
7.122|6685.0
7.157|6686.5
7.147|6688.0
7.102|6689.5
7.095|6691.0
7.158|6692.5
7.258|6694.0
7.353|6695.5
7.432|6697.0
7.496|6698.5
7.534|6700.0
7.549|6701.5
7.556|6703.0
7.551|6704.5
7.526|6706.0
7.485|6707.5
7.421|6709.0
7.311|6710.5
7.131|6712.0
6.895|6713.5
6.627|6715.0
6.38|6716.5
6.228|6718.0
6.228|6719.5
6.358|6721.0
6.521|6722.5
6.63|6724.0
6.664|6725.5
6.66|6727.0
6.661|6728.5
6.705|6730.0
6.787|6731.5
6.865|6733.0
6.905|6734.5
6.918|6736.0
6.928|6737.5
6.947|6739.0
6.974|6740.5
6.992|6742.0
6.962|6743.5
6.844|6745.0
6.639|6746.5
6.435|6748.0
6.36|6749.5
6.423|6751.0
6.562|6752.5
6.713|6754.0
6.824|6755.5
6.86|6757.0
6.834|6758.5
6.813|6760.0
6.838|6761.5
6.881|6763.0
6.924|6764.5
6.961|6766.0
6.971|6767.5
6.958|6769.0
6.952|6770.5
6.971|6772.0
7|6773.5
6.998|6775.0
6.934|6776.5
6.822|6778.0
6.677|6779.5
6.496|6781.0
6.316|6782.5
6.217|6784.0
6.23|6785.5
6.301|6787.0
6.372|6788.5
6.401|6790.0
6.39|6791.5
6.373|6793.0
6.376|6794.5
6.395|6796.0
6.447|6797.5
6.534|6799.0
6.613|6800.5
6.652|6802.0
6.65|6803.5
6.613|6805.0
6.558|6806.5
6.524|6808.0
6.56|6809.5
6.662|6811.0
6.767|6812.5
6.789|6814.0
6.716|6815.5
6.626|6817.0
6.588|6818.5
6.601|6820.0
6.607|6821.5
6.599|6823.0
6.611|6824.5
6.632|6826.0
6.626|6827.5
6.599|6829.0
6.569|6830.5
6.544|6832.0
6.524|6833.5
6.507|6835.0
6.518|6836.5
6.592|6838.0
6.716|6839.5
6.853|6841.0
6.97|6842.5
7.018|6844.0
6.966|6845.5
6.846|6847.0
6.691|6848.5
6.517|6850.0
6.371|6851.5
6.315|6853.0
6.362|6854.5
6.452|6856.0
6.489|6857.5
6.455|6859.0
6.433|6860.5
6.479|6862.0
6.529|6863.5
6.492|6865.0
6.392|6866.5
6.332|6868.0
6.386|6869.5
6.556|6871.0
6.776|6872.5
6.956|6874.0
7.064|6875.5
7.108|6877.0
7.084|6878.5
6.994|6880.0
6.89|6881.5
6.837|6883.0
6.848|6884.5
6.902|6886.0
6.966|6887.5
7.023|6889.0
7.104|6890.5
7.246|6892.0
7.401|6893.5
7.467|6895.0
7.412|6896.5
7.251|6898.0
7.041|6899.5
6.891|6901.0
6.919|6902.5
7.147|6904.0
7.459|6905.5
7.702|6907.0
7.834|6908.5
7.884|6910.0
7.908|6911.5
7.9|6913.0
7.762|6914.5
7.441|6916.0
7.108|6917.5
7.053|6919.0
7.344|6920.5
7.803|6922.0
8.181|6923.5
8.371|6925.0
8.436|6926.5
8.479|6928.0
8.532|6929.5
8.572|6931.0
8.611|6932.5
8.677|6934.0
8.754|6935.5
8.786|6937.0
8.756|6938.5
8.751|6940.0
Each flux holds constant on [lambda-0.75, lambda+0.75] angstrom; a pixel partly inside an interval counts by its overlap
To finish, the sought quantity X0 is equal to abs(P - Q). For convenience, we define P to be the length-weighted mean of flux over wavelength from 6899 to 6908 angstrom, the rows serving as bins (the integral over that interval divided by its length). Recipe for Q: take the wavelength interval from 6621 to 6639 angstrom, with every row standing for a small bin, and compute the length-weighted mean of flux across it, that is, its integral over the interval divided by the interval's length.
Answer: 1.4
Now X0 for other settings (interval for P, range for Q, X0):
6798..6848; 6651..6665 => 1.0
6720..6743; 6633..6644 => 1.7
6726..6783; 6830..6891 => 0.1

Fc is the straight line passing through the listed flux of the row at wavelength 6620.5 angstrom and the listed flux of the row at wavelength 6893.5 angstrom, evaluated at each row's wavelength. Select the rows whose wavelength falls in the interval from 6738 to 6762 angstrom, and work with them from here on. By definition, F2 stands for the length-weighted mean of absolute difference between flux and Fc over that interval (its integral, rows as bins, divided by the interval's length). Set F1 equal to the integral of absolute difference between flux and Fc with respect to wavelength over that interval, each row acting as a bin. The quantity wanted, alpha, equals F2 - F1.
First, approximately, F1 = 37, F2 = 1.56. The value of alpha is -36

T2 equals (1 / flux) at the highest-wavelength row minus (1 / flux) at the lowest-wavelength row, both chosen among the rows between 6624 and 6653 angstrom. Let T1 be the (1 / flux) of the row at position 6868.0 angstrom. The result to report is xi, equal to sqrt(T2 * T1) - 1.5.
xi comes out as -1.455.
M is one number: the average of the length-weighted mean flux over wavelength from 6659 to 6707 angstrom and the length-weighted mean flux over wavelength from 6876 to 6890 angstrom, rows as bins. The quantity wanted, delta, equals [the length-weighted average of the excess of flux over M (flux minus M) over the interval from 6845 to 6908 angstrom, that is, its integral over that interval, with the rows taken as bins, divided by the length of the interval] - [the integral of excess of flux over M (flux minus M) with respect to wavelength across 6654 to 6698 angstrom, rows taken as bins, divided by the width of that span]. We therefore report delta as -0.7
